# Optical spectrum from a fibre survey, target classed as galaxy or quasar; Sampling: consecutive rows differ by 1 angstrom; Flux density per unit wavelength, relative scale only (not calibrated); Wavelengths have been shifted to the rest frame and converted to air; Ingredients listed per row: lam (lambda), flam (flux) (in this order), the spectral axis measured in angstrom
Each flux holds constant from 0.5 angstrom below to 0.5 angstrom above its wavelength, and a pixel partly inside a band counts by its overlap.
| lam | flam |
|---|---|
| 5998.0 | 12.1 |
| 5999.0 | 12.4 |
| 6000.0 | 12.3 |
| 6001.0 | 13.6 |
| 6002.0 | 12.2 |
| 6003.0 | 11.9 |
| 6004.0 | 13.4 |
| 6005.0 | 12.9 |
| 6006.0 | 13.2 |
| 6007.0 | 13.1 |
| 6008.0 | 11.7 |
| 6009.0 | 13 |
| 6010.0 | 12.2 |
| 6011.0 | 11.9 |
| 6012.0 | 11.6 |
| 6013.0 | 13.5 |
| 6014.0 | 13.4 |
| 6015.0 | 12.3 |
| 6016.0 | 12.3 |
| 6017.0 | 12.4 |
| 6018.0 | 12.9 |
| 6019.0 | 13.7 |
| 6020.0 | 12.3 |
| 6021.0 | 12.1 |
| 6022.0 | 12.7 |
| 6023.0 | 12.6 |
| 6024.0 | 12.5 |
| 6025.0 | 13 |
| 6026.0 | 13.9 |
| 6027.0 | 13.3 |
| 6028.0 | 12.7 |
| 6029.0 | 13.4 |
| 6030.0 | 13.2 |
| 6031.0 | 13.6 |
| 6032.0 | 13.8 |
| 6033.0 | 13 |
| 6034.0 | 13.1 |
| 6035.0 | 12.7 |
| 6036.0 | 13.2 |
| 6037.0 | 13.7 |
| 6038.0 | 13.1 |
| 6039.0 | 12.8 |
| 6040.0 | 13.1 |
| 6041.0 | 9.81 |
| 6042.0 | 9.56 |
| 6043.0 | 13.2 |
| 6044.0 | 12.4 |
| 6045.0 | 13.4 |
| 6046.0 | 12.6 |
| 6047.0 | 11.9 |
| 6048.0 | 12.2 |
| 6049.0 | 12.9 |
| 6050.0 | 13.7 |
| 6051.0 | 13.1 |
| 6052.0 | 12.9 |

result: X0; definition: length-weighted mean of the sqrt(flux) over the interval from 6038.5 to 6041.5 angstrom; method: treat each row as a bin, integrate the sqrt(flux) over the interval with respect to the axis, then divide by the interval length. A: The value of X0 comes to 3.44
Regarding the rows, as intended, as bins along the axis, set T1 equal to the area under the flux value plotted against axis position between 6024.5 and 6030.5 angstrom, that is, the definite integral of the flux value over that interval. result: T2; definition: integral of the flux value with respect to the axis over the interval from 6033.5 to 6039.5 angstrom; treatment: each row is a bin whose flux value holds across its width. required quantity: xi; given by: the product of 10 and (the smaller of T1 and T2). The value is 786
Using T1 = 79.5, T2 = 78.6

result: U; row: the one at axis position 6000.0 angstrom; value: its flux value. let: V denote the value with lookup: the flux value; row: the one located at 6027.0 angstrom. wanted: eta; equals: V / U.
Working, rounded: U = 12.3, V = 13.3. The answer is 1.08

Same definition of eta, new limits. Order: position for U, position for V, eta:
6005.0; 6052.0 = 1.00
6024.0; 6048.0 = 0.98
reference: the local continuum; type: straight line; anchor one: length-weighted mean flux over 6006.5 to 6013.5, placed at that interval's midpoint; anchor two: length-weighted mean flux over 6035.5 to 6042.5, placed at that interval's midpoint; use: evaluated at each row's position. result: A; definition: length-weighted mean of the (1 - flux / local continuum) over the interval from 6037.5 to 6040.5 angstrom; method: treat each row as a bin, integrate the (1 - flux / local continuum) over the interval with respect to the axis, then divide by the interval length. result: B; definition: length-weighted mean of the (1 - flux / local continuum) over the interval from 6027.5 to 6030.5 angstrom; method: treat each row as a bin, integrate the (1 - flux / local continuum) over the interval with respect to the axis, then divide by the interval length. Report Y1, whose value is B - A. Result -0.001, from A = -0.067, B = -0.068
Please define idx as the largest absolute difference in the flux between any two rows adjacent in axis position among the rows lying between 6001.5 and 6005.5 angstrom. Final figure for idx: 1.5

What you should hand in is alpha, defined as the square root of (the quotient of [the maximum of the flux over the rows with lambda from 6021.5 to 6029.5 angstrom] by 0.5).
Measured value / 5.27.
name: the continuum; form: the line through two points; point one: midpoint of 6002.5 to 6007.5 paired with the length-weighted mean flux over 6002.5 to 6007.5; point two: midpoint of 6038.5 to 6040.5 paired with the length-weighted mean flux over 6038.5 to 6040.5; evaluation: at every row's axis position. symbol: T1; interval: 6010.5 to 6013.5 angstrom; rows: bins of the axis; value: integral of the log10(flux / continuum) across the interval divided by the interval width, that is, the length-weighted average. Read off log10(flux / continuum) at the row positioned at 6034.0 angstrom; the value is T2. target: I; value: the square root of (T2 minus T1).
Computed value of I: 0.162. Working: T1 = -0.021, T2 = 0.005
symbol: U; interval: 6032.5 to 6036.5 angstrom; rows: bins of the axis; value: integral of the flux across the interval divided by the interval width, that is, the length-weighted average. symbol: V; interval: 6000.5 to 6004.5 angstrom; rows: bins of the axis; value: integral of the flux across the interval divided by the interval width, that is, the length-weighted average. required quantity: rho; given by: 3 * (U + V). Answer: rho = 77.3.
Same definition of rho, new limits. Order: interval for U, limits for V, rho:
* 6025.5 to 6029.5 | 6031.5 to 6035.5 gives 79.4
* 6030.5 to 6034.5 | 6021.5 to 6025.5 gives 78.2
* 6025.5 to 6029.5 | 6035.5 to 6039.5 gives 79.6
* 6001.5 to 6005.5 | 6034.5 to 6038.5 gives 77.3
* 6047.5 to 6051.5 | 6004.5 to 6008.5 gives 77.1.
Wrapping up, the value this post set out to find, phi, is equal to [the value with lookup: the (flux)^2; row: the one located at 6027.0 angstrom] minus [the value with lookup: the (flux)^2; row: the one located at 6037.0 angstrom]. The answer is -11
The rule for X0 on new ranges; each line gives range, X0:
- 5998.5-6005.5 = 3.56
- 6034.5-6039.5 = 3.62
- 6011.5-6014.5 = 3.58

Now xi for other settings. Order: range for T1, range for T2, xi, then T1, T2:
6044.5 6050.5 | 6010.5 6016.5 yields 750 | 76.7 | 75.0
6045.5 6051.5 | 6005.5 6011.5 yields 751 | 76.4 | 75.1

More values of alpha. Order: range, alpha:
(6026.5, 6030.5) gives 5.18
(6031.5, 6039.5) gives 5.25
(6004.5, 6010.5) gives 5.14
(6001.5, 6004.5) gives 5.18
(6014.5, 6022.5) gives 5.23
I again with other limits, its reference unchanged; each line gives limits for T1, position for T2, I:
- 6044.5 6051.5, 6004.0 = 0.147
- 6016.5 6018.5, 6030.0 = 0.134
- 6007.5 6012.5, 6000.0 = 0.093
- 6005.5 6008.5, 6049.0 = 0.081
